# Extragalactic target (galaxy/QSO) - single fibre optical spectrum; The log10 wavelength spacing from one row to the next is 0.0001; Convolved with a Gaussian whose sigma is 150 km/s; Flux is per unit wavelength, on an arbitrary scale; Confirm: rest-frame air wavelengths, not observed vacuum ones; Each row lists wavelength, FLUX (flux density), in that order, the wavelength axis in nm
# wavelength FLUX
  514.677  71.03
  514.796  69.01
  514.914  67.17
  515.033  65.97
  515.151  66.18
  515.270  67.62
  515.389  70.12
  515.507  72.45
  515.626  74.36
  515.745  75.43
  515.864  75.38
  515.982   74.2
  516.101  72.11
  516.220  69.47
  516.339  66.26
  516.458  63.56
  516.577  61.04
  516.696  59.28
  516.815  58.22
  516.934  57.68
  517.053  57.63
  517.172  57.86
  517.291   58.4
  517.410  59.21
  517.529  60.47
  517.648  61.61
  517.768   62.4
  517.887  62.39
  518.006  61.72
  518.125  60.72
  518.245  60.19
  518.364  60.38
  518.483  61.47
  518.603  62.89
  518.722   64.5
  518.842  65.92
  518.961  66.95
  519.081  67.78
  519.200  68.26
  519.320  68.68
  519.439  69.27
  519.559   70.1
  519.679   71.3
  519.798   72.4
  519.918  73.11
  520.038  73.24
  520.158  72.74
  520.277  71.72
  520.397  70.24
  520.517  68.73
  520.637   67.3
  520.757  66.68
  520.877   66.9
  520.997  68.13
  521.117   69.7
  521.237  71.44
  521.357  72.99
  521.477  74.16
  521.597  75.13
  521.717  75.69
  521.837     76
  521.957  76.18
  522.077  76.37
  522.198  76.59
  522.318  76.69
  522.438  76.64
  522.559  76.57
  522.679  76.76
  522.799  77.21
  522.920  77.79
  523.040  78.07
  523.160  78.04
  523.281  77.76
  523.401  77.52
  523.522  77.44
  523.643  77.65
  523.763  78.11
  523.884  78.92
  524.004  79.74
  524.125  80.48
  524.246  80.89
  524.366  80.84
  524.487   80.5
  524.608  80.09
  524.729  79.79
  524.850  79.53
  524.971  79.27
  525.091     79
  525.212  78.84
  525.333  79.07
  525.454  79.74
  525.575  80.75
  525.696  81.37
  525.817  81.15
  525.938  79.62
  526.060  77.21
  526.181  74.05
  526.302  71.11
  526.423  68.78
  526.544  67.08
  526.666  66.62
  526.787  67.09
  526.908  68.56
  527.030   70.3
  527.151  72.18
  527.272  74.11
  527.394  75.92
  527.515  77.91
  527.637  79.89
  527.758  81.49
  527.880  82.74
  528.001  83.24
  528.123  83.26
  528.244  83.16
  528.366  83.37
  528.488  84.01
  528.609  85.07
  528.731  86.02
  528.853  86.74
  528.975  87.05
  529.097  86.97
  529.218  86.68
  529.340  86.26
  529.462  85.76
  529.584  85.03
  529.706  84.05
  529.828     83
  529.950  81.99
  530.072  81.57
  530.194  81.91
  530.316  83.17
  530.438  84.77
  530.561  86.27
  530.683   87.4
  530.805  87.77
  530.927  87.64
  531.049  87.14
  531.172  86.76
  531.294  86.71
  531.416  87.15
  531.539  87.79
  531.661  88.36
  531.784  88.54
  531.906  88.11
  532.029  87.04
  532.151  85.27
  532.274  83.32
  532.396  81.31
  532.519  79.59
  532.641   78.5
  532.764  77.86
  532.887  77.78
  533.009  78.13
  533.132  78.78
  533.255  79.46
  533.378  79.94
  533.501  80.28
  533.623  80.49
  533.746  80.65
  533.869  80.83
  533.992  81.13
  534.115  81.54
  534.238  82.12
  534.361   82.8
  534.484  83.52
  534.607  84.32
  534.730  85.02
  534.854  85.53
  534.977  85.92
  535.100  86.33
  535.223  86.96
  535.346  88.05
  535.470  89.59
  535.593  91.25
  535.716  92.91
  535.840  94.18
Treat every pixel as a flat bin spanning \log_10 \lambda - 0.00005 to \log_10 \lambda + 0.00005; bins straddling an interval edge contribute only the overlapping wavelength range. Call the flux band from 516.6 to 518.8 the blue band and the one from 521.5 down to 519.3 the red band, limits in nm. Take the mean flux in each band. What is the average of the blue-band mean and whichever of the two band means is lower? 60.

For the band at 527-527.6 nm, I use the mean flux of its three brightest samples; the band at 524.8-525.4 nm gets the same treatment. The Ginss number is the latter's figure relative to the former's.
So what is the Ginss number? 1.04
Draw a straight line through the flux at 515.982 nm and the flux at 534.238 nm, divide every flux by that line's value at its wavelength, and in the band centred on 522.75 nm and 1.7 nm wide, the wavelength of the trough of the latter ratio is 521.957 nm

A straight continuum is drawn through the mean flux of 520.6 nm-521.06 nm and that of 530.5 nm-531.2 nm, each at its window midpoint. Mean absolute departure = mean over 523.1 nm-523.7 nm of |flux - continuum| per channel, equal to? 5.3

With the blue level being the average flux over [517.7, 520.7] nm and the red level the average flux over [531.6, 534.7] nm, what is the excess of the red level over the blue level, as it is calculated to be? 15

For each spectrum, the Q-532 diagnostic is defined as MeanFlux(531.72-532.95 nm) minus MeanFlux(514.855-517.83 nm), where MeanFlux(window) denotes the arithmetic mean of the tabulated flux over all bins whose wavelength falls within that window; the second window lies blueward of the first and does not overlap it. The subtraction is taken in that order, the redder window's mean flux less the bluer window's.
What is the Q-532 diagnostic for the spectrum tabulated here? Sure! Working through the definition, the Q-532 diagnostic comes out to 17.4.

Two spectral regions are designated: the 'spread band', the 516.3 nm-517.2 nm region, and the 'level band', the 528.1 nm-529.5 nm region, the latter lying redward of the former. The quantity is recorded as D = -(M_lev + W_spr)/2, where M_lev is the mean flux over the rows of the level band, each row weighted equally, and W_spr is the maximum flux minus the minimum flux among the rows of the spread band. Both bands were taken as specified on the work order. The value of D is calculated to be -47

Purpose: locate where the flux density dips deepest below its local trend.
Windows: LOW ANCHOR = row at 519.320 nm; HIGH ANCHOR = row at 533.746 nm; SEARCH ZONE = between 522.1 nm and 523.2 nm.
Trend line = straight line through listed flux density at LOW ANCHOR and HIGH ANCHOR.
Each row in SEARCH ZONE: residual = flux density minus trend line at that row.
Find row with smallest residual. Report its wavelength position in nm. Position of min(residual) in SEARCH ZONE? 522.559 nm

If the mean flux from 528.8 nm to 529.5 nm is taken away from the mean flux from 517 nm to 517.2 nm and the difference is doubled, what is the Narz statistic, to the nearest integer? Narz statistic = -58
